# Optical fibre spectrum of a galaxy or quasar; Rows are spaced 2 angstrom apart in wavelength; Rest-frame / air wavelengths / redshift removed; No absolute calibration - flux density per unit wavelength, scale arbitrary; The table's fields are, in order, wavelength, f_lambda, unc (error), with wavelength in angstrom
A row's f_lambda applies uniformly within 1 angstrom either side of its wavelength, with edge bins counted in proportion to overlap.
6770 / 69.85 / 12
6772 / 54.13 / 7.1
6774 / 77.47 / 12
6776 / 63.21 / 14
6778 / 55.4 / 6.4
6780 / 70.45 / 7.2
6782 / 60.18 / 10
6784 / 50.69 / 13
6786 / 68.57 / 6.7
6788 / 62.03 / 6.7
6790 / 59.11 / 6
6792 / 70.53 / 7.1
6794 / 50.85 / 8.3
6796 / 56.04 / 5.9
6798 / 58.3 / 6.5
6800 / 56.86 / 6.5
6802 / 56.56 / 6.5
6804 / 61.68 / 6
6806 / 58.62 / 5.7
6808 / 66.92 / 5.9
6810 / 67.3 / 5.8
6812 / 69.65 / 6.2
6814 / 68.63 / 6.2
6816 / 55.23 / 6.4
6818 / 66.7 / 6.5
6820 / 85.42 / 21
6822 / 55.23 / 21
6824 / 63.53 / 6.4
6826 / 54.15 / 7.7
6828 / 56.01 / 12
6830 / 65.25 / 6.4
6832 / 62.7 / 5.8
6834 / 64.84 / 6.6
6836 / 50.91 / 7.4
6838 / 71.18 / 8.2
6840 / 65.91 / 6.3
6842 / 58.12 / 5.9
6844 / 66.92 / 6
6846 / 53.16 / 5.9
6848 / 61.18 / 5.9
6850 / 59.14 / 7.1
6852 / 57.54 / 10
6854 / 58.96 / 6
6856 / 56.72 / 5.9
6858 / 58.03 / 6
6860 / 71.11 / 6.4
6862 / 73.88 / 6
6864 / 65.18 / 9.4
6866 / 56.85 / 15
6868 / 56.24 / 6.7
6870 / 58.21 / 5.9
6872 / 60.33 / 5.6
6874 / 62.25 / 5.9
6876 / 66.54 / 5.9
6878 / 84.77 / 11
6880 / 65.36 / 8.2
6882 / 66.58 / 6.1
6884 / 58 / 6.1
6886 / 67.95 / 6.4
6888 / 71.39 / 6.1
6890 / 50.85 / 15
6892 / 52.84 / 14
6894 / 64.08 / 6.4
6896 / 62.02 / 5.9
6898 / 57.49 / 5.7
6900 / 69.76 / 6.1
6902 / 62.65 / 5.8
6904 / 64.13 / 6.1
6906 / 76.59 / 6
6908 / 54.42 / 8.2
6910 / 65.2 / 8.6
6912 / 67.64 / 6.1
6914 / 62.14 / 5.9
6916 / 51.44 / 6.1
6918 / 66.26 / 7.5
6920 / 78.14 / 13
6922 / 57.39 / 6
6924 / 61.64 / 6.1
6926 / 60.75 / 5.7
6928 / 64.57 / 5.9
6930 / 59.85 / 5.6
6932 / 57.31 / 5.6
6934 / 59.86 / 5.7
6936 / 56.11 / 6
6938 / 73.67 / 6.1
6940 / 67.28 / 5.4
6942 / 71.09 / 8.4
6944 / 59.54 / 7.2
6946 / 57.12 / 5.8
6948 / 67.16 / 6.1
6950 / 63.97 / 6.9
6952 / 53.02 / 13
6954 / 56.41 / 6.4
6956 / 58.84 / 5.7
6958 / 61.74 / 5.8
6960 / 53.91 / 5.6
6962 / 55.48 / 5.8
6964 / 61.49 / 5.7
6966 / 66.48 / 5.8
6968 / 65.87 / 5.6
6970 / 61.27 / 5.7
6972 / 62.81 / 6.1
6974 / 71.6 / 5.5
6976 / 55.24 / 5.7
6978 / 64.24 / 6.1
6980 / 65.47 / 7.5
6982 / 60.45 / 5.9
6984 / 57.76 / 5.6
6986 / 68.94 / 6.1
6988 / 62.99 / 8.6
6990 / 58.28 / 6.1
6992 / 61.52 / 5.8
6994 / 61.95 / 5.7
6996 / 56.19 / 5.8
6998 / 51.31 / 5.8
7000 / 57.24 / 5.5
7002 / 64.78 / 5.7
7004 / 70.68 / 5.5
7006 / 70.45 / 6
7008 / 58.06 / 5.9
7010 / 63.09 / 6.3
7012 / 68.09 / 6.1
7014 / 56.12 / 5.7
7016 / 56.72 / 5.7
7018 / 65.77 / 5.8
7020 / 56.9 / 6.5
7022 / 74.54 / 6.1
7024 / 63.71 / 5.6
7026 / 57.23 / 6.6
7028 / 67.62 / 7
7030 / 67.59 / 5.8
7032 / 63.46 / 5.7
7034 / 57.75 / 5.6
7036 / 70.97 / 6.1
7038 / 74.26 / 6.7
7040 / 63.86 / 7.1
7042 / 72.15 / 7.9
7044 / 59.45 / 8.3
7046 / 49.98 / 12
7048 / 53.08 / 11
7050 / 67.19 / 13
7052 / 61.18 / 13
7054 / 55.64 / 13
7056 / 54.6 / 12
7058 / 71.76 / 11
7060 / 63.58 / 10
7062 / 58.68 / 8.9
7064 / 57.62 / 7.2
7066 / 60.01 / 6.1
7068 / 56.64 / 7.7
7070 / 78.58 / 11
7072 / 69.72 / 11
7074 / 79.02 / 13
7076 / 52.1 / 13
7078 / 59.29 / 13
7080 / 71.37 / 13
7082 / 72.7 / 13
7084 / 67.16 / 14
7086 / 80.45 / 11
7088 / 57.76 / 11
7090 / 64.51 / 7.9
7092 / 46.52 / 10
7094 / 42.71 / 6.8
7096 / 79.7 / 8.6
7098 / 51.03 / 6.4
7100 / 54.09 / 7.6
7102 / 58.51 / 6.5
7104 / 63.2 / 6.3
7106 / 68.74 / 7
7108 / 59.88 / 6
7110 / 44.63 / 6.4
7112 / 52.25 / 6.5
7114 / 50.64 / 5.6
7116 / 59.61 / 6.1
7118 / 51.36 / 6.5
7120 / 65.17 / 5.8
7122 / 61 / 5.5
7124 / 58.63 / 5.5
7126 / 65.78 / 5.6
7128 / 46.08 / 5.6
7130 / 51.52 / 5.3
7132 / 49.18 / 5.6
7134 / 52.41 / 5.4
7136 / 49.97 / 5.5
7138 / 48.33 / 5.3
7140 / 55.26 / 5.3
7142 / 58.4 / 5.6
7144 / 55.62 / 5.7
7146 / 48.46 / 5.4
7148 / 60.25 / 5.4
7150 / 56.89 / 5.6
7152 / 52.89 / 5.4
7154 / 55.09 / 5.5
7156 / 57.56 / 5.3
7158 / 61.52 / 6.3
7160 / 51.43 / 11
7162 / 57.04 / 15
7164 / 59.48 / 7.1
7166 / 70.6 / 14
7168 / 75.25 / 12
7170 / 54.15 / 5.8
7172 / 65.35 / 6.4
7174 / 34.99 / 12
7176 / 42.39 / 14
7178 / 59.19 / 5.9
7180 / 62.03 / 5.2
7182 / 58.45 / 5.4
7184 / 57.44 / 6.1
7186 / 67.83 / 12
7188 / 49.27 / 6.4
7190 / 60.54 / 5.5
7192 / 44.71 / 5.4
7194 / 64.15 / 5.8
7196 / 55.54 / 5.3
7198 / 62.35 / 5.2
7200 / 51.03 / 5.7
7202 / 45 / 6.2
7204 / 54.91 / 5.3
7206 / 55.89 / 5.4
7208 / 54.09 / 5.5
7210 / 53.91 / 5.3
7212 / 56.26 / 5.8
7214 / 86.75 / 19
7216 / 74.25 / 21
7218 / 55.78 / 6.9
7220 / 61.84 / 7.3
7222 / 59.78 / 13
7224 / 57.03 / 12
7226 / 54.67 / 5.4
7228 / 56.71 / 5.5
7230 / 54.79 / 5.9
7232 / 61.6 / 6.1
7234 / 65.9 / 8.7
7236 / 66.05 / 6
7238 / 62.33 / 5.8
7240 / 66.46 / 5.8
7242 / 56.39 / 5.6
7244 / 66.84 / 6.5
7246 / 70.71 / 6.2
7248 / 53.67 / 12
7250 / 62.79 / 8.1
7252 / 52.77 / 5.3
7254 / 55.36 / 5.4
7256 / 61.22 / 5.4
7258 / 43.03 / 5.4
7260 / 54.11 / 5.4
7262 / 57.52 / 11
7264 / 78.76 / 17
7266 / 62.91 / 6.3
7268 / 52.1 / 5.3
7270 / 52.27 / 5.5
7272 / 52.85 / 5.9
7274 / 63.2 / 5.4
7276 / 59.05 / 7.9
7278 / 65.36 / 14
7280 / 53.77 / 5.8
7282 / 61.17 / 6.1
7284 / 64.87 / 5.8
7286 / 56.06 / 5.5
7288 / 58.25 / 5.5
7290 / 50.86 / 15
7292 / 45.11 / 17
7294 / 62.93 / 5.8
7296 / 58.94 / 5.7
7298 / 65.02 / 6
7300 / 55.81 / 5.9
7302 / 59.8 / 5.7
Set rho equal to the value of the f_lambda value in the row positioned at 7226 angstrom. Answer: 54.67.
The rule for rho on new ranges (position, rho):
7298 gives 65.02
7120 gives 65.17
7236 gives 66.05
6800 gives 56.86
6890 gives 50.85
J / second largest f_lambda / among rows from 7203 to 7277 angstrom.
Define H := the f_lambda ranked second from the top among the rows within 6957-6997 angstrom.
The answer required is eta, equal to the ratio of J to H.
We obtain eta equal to 1.14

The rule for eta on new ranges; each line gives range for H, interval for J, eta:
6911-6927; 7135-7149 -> 0.86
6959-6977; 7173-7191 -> 0.93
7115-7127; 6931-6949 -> 1.09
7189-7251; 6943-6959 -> 0.86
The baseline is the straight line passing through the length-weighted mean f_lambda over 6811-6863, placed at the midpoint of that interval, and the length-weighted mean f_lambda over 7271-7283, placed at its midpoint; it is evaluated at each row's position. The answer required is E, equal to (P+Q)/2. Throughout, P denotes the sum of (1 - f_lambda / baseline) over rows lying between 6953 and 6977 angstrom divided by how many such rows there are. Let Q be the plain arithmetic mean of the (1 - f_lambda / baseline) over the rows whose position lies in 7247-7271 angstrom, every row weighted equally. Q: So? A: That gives 0.024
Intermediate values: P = 0.01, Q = 0.04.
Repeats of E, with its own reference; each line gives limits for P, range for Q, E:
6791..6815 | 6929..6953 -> 0.007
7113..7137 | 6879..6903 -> 0.043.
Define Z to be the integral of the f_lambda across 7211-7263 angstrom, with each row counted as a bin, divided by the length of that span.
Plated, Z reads 60.6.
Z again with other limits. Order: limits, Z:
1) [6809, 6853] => 62.7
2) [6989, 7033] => 62.3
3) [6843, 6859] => 59.0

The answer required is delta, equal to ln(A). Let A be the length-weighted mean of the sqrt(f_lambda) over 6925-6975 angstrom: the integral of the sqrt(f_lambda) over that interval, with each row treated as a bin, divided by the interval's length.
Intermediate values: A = 7.86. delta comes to 2.06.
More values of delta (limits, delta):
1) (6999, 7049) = 2.07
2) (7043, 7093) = 2.07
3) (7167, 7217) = 2.02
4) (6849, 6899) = 2.07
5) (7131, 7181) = 2.01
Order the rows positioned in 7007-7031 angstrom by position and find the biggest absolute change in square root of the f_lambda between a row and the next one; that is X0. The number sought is 1.09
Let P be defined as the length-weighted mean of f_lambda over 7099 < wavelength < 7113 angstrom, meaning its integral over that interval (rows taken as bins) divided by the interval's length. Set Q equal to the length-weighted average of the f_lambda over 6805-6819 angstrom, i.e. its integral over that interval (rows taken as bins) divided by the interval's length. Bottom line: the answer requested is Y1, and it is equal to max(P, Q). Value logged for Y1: 64.7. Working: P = 57.3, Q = 64.7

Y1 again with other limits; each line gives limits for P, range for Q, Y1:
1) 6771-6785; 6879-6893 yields 61.9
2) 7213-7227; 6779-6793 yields 64.3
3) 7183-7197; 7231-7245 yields 63.7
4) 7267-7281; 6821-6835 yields 60.2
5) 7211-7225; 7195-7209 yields 64.5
